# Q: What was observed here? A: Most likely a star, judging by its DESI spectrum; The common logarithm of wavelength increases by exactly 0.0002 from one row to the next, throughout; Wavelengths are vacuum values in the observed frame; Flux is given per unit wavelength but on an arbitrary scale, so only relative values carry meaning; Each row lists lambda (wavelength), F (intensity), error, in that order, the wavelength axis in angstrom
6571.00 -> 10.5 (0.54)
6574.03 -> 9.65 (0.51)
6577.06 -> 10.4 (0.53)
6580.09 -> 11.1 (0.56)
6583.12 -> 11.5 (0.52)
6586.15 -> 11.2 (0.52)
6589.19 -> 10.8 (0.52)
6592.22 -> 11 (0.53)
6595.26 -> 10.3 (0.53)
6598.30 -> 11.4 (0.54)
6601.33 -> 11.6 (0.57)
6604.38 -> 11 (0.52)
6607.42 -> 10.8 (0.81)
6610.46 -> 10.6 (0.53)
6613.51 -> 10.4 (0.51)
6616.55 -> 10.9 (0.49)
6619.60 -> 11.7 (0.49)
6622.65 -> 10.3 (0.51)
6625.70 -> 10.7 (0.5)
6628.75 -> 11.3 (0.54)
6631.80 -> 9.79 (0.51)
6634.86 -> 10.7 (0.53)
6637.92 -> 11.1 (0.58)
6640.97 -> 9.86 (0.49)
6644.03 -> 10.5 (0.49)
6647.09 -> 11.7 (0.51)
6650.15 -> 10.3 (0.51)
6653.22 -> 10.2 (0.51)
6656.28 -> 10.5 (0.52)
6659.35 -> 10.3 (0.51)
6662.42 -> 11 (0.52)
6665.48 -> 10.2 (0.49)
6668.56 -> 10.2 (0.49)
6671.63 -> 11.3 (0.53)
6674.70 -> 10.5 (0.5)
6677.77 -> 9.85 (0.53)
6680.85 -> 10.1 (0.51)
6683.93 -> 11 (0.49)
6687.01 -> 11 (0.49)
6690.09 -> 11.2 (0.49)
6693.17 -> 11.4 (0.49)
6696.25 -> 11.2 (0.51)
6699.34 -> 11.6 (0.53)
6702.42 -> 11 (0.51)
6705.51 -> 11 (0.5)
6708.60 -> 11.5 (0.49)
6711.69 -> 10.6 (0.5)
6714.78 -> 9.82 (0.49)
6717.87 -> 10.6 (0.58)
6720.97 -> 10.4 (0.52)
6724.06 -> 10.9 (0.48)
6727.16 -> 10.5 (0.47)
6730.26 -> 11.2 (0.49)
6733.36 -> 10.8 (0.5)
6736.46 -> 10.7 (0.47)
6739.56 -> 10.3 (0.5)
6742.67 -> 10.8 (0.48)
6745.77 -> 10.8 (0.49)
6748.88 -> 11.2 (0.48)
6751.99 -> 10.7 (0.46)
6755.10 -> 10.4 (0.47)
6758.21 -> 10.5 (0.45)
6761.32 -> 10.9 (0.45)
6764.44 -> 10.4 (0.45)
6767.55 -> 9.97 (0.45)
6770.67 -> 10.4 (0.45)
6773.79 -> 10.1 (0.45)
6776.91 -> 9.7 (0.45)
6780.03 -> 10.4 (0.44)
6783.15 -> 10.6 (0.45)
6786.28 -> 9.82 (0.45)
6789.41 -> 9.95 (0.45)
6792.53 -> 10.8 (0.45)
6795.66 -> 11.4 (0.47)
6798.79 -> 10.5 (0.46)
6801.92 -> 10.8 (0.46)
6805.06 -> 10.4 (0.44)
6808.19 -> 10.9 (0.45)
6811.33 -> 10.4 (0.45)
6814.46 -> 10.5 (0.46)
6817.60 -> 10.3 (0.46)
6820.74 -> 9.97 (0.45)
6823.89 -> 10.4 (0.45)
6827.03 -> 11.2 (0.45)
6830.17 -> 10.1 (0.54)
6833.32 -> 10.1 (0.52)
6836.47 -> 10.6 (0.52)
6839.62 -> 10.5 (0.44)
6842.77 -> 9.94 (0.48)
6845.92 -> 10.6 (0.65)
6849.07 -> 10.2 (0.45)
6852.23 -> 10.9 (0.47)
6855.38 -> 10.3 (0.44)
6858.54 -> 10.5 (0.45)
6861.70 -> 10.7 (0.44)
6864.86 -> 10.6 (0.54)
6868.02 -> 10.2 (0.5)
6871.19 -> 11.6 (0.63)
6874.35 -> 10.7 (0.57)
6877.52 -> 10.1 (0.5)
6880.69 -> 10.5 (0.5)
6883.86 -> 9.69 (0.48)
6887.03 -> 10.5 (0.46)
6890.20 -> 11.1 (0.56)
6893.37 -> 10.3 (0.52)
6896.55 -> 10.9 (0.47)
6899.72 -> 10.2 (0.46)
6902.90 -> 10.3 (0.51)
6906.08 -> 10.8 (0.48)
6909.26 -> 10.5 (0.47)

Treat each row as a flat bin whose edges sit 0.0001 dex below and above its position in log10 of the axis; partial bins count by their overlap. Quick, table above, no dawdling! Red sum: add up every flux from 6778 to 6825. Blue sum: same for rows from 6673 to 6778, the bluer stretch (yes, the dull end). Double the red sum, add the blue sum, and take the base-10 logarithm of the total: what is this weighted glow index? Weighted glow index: 2.83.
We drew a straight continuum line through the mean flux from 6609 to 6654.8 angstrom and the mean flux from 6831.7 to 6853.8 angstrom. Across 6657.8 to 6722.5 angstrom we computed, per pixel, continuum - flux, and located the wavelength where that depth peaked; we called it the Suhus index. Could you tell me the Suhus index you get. 6677.77 angstrom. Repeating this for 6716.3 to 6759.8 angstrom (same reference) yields 6739.56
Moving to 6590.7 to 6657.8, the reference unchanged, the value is 6631.80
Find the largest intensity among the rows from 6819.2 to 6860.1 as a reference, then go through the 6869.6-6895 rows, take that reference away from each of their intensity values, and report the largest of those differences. 0.40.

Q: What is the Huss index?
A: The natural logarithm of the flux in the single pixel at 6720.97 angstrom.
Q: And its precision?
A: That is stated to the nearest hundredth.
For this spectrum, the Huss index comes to 2.34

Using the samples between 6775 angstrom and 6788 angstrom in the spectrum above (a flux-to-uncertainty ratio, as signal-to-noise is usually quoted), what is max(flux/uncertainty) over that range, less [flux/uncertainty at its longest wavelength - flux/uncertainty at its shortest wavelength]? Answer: 23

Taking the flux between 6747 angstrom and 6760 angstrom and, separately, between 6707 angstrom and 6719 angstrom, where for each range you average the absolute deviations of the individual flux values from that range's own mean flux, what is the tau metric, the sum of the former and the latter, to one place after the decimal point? 0.7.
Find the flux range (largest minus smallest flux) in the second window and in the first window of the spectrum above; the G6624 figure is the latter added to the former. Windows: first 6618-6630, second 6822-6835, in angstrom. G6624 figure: 2.50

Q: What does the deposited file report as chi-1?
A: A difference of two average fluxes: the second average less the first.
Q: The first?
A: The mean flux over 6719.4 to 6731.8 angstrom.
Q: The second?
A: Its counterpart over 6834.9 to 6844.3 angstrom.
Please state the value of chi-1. -0.40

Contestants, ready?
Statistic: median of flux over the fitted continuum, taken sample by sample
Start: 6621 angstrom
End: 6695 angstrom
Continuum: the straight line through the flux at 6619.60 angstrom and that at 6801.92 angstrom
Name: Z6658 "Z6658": 0.91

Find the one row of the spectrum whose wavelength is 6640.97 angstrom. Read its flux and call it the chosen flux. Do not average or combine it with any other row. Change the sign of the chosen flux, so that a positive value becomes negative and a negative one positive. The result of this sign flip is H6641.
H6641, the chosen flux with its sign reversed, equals -9.9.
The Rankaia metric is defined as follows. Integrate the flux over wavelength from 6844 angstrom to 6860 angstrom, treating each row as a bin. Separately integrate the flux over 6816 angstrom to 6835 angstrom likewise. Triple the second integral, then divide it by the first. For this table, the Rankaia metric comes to 3.5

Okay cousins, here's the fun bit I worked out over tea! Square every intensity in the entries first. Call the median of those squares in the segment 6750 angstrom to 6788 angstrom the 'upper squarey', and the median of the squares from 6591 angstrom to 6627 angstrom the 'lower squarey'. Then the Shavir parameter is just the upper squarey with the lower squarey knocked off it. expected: -10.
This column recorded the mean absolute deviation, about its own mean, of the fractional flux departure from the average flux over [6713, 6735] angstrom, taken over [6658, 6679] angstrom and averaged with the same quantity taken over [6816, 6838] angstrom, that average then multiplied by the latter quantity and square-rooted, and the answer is 0.030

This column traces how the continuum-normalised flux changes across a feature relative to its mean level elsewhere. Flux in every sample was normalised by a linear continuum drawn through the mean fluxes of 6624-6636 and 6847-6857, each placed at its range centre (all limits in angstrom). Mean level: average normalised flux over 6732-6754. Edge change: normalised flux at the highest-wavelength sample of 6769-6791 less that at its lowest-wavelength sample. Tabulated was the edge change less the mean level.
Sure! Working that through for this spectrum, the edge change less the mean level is -1.06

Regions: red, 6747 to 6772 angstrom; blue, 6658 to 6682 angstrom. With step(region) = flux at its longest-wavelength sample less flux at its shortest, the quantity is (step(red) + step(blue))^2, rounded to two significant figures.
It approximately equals 1.0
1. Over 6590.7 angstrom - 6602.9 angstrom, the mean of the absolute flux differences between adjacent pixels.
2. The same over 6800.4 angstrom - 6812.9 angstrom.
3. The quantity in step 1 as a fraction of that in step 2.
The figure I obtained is 1.4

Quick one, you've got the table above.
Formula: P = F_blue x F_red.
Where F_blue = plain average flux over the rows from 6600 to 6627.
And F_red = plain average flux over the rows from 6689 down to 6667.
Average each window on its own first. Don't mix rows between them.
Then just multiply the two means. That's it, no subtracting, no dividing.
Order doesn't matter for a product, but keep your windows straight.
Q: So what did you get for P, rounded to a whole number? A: 115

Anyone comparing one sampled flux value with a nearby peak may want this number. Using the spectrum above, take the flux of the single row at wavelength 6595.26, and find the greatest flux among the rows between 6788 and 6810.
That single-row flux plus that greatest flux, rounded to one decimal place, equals 21.7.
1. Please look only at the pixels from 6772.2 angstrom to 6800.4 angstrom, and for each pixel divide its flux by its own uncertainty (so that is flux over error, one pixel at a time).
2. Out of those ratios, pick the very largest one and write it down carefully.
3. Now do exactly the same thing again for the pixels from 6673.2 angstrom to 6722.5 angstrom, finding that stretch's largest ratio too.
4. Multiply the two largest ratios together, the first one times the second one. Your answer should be 569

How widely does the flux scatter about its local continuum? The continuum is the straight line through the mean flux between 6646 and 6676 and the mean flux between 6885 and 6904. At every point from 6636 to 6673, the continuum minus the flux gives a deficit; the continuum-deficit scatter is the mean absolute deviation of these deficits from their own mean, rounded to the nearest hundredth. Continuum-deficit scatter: 0.45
